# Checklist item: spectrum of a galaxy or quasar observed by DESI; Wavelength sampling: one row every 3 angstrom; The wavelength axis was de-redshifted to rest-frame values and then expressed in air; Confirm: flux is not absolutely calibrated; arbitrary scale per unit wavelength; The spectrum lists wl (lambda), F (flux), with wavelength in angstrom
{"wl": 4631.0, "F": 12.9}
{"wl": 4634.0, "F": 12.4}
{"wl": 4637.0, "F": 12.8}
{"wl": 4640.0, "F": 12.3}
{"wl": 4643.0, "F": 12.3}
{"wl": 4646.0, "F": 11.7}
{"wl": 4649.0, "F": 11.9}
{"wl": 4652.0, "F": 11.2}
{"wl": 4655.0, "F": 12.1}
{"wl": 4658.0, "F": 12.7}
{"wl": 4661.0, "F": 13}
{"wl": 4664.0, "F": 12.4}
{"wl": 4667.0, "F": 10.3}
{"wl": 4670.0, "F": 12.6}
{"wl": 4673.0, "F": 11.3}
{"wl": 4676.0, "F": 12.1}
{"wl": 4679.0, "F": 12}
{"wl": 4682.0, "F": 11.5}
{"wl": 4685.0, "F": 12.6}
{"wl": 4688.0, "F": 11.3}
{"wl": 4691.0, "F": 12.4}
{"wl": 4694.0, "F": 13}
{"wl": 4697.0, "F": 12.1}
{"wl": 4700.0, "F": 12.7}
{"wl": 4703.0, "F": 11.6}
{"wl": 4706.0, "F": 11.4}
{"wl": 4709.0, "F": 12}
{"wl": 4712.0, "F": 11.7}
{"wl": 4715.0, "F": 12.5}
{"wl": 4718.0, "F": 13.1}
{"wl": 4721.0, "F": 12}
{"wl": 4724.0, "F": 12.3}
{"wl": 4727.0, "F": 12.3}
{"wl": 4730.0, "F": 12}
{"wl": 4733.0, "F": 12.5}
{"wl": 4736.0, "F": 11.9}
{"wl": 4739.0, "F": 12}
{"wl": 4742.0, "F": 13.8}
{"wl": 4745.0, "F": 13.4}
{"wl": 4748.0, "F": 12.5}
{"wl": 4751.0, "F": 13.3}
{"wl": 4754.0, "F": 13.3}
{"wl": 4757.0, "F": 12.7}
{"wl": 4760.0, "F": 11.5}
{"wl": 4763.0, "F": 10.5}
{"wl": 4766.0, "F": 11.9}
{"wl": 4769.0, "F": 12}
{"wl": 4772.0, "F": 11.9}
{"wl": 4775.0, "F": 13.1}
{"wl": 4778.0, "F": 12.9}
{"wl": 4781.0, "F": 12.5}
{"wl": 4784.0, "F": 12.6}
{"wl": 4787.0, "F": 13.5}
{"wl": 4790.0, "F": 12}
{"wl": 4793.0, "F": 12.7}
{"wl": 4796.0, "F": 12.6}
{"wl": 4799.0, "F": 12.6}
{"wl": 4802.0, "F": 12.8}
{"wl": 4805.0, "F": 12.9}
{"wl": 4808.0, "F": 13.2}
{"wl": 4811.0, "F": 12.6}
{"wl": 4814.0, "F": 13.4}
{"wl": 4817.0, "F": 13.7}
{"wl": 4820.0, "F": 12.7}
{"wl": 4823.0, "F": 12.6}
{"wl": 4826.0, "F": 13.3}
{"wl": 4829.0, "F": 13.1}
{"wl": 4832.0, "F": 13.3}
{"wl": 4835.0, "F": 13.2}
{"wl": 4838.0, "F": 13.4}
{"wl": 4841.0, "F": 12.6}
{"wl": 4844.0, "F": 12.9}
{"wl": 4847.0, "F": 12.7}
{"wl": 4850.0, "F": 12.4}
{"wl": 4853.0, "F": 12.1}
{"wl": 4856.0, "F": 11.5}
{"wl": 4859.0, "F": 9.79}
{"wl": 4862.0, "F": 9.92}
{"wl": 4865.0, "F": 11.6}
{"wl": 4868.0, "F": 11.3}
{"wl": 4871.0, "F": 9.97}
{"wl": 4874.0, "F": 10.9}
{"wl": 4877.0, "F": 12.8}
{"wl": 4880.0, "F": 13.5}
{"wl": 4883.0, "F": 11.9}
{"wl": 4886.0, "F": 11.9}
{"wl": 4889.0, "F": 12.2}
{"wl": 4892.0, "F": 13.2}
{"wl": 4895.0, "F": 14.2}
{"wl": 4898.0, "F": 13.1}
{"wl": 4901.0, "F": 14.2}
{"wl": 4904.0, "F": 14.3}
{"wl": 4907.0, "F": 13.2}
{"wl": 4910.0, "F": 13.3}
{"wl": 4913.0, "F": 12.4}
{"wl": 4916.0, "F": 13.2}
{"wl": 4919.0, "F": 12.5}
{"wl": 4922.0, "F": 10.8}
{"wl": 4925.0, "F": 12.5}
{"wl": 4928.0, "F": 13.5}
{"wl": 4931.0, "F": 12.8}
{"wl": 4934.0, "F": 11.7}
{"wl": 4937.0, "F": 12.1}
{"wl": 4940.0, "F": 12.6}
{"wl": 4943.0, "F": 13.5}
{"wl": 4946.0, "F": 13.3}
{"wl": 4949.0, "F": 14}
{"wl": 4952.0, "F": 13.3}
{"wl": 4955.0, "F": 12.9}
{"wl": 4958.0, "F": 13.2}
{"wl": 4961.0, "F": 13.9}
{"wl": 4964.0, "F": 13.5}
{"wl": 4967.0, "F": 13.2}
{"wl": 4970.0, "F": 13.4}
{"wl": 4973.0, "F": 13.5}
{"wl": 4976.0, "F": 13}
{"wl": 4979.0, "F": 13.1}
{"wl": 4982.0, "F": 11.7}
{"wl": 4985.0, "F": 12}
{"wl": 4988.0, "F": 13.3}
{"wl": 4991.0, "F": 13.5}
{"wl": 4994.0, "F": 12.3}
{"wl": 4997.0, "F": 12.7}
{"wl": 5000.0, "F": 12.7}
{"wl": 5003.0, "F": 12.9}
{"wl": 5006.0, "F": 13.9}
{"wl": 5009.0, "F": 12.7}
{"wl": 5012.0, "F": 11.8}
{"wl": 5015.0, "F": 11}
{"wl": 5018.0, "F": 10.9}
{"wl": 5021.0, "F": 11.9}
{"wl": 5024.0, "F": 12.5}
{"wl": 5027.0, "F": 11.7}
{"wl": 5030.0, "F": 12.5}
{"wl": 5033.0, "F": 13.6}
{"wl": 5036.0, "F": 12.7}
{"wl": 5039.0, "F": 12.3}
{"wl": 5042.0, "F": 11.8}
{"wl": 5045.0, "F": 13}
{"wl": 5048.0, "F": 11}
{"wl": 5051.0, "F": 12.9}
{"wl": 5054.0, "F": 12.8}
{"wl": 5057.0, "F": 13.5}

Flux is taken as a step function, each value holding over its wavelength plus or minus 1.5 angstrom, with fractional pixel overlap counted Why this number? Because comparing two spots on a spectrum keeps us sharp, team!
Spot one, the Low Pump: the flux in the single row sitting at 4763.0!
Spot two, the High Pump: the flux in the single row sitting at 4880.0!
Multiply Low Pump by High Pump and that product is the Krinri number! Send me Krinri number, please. 142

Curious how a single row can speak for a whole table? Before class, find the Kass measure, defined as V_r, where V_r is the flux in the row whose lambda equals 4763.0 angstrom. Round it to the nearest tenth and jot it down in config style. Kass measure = 10.5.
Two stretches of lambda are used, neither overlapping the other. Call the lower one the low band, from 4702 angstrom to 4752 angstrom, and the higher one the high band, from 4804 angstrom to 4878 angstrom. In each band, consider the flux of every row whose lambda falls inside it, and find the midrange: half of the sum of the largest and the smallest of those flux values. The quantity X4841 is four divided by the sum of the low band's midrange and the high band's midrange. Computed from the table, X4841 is 0.164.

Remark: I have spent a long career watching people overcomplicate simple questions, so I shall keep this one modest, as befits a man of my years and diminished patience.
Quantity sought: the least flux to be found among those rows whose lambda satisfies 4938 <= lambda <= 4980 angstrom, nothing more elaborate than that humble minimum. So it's 12.6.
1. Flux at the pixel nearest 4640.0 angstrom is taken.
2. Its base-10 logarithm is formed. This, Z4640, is 1.09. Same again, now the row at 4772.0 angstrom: 1.08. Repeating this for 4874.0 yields 1.04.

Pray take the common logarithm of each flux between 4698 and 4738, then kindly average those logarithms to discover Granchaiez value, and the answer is 1.08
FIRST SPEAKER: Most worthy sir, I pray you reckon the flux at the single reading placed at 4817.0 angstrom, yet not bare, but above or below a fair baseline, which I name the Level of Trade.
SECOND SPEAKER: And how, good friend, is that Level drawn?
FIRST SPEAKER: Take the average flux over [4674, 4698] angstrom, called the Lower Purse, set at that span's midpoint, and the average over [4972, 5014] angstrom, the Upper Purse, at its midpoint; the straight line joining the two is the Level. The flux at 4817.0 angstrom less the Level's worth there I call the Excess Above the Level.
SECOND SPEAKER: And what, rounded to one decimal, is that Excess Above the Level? 1.3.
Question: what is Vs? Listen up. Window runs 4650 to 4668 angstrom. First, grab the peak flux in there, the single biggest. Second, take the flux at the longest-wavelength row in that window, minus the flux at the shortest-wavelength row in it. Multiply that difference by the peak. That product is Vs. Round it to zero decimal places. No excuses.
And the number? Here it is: -12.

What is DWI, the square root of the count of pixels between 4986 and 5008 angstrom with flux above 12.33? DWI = 2.4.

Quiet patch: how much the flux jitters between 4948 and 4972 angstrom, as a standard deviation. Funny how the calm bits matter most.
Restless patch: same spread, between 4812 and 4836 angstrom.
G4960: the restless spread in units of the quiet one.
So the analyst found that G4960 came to 0.98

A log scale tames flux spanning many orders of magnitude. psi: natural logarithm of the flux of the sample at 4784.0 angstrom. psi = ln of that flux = 2.53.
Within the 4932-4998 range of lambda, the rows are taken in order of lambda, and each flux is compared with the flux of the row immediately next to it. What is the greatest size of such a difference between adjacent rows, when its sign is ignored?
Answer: 1.40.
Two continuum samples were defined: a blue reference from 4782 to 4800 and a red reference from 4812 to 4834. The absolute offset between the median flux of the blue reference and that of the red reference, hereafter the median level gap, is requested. 0.7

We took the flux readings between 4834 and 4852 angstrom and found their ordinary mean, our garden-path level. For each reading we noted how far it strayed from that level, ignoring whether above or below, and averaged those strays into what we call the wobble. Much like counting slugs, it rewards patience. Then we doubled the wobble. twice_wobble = 0.60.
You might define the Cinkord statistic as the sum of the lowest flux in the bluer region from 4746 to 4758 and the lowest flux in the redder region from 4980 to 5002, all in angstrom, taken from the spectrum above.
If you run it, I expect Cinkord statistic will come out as 24.2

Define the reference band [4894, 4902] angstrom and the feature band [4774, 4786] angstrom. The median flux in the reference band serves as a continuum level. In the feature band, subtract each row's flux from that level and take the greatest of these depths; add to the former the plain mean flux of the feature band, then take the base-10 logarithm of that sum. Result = 1.16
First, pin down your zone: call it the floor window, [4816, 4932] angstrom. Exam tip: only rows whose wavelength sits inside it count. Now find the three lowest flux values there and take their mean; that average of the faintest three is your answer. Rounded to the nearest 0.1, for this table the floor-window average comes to 9.9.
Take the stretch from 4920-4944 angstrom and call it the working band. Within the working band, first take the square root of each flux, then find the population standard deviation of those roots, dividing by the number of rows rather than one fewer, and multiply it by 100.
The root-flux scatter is 12.1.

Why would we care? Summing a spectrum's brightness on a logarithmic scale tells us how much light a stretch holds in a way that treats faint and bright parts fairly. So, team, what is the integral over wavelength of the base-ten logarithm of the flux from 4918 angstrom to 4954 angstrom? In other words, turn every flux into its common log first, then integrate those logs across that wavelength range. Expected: 39.7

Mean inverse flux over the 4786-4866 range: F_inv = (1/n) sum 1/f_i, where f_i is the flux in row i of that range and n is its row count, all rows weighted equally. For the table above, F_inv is 0.0801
